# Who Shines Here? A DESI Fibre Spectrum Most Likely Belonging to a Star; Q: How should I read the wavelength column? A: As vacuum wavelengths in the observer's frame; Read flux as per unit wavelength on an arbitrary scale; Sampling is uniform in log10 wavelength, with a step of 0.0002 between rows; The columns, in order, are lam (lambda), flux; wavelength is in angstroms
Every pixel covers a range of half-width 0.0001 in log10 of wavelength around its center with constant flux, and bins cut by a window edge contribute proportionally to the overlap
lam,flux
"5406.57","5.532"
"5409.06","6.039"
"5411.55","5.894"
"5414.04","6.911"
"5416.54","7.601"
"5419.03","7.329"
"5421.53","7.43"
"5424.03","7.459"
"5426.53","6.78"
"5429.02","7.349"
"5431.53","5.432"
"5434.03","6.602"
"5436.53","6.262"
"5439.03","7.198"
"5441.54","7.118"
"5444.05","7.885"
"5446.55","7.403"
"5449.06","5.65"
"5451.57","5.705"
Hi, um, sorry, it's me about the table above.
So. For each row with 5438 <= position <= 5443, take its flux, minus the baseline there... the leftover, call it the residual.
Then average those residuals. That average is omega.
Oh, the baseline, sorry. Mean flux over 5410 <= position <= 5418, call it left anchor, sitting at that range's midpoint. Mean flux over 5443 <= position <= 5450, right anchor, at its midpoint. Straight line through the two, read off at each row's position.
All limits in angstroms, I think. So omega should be 0.21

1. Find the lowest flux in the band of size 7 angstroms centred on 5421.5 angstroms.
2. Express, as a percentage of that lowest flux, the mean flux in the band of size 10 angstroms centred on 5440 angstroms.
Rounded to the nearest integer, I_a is 97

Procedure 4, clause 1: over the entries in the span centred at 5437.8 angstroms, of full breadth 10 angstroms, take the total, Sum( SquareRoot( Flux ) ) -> 10.4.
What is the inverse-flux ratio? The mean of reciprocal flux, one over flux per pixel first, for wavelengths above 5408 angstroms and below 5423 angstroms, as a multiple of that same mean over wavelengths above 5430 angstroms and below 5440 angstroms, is 0.93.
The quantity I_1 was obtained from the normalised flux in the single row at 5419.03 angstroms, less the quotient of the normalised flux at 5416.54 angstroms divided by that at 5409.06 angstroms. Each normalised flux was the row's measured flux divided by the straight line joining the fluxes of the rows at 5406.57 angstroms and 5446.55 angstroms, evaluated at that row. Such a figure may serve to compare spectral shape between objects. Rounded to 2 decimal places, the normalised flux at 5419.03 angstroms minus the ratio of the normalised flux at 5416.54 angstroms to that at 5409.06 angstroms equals 0.01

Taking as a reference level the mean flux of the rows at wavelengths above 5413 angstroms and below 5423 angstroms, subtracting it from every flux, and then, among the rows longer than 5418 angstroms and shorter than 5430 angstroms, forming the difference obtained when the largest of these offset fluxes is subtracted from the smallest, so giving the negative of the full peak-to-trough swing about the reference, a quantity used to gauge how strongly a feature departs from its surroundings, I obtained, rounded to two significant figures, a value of -0.68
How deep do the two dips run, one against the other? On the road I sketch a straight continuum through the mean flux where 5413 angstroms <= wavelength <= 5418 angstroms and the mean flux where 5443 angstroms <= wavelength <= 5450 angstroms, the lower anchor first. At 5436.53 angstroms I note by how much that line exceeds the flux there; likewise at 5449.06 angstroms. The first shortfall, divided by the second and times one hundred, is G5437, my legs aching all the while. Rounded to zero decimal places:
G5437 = 62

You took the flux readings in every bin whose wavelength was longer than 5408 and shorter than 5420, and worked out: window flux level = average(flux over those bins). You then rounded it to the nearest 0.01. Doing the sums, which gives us 6.75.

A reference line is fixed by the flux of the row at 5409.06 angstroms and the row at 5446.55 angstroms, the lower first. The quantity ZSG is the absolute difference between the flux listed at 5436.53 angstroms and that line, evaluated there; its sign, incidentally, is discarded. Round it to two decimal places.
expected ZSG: 0.78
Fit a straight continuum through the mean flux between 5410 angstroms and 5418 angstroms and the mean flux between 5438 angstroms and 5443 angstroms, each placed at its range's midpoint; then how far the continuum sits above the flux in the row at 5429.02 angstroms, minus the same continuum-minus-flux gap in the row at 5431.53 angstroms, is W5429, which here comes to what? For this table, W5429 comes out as -2.0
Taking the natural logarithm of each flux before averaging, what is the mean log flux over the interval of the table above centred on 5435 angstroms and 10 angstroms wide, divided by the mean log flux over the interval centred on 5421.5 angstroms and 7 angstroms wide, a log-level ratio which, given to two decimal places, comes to 0.92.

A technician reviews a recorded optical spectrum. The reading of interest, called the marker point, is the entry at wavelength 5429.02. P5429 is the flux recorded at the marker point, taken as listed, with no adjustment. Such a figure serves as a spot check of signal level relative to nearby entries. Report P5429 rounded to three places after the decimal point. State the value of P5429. 7.349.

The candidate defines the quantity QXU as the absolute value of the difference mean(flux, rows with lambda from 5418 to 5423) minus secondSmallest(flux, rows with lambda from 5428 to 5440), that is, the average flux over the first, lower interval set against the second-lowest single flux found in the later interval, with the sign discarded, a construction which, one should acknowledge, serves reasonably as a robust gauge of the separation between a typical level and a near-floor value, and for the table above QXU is 1.1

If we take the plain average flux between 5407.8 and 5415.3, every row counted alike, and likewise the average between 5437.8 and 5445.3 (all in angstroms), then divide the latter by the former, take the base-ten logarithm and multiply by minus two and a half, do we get -0.18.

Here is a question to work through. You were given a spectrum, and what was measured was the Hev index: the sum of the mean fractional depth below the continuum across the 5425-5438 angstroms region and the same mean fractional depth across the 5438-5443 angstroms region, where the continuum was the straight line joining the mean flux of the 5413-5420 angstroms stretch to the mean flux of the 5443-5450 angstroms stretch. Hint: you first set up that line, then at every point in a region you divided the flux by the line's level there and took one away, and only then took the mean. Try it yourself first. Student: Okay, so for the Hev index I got -0.07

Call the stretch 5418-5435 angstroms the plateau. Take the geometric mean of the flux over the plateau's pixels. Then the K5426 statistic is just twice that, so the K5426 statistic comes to 13.7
